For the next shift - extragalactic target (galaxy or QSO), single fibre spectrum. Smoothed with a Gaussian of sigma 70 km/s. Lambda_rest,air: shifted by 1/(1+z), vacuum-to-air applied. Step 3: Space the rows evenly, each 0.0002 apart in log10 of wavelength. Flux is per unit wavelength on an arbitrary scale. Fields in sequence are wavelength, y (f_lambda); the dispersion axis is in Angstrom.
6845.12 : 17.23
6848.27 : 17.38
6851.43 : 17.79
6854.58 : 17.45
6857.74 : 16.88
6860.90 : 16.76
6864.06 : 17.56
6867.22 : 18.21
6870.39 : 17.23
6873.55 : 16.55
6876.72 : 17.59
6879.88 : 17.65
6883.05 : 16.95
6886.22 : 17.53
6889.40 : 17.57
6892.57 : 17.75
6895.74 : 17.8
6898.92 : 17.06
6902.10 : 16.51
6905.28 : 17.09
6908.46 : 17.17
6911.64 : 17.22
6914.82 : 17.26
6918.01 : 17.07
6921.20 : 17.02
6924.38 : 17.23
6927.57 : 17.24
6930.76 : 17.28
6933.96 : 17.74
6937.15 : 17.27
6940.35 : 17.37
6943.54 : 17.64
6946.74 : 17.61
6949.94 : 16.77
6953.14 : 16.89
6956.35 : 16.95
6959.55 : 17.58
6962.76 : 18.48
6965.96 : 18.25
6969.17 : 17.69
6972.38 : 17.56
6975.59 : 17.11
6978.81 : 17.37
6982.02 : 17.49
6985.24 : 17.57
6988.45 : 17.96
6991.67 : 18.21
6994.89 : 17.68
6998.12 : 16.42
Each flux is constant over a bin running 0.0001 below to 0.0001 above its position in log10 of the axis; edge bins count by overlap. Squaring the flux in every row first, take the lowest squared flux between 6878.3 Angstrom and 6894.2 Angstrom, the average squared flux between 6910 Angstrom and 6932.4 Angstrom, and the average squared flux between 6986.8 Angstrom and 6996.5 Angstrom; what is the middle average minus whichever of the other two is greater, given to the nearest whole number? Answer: -27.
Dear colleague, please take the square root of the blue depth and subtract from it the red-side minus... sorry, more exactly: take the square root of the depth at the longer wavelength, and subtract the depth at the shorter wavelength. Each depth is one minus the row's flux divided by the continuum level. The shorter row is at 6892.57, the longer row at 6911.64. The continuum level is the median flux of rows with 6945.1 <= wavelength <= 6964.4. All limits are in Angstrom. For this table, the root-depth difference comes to 0.079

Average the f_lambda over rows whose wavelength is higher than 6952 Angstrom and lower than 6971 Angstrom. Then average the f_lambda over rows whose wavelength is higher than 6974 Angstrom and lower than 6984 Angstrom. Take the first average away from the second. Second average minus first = -0.3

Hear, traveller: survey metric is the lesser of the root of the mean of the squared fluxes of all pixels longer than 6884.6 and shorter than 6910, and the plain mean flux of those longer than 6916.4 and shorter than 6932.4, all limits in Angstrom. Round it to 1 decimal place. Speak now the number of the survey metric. 17.2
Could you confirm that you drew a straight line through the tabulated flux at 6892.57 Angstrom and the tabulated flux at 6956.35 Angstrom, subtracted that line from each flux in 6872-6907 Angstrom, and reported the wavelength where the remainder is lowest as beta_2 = 6873.55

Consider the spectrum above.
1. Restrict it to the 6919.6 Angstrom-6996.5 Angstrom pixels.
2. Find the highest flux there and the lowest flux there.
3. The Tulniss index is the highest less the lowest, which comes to 1.71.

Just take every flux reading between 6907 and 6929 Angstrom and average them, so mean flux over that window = 17.2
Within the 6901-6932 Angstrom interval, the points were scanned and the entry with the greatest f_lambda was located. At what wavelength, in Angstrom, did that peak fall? 6930.76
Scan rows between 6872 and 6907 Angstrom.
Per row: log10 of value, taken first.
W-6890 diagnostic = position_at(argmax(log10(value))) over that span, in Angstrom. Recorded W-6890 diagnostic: 6895.74 Angstrom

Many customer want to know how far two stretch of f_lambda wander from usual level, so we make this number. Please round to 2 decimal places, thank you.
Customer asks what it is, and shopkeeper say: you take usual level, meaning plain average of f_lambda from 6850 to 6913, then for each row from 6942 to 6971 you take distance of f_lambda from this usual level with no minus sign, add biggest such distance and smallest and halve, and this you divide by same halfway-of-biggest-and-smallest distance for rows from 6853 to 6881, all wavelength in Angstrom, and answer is 1.46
